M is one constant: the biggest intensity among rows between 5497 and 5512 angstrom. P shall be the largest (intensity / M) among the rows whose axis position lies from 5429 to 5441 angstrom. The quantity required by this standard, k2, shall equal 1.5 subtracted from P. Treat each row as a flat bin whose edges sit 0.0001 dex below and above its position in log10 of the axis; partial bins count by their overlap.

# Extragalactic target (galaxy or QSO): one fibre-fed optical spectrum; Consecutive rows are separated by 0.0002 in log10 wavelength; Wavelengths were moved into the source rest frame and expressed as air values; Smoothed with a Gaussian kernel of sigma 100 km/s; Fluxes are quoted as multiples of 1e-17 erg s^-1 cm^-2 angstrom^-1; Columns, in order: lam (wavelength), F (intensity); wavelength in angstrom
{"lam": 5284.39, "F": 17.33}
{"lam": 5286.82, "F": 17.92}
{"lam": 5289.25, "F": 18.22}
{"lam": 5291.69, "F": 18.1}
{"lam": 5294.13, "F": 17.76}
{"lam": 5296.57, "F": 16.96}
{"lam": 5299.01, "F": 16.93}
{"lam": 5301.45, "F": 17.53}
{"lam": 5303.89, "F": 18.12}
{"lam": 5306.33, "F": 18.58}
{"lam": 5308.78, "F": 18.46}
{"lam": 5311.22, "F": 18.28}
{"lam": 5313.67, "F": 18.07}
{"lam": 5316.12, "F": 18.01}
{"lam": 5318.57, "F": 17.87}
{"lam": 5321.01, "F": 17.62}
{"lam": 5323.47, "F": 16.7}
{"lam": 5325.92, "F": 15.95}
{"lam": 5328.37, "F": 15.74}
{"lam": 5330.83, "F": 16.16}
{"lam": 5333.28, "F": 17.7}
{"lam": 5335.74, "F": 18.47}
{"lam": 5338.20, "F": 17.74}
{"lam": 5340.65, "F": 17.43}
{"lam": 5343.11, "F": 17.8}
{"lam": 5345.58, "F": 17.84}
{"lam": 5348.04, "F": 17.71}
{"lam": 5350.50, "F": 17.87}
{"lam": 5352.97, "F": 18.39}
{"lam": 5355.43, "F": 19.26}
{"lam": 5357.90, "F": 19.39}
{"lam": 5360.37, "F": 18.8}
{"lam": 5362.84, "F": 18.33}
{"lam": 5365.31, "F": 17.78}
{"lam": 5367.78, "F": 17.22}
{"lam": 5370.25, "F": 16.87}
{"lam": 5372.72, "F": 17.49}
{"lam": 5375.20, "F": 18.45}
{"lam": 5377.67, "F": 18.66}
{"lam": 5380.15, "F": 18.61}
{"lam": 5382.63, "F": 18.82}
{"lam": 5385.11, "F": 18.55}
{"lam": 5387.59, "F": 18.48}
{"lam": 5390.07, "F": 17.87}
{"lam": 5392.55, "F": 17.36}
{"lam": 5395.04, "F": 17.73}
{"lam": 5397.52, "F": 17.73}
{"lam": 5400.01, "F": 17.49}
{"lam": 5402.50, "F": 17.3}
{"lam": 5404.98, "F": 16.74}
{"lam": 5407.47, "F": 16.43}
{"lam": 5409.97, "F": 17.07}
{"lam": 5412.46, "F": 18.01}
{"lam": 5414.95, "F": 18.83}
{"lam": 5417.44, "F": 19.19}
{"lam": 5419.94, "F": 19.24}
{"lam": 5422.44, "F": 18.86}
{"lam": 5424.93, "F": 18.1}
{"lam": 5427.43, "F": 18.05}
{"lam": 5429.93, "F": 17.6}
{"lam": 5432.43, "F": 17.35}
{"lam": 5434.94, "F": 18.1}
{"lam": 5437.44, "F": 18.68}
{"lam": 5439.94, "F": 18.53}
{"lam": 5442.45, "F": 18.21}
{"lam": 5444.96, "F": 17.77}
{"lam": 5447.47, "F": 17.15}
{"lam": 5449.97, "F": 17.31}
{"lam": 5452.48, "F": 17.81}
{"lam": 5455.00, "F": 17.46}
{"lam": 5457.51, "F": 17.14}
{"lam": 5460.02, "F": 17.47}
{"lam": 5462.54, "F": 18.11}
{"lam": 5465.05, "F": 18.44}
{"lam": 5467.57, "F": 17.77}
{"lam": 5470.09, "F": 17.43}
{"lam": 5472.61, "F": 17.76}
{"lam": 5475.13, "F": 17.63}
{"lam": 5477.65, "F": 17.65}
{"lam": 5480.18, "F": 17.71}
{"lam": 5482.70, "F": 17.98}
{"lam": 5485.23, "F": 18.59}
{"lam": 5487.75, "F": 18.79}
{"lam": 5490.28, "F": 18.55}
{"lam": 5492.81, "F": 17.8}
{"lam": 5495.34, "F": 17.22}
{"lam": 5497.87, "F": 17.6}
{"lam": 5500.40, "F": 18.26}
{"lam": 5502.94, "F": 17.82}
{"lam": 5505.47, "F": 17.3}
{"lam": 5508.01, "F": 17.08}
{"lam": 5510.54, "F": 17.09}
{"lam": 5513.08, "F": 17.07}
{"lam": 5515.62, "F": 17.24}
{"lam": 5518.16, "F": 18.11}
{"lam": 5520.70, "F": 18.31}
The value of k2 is -0.48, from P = 1.02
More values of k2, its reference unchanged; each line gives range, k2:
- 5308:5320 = -0.49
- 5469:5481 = -0.53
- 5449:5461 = -0.52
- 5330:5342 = -0.49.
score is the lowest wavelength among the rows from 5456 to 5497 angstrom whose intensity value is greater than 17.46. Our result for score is 5460.02 angstrom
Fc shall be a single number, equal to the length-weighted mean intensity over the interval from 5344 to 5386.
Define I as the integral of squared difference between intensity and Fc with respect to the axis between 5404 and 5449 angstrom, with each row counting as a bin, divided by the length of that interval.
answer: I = 0.68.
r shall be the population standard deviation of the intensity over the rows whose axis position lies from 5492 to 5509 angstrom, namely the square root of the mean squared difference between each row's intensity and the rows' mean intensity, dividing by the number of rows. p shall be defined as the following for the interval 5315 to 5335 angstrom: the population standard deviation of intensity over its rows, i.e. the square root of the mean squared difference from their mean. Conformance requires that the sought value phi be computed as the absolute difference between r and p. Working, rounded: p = 0.88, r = 0.4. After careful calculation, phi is 0.49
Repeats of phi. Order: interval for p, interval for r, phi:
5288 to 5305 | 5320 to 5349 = 0.34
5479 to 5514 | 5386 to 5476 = 0.07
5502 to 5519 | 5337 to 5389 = 0.27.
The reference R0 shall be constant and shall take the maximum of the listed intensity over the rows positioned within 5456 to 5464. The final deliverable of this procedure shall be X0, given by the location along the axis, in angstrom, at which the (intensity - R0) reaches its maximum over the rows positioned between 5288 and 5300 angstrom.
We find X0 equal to 5289.25 angstrom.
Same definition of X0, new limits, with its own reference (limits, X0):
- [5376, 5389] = 5382.63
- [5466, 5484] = 5482.70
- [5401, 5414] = 5412.46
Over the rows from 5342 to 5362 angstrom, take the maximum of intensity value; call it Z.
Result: 19.39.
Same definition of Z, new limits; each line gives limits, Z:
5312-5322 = 18.07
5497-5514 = 18.26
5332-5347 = 18.47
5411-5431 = 19.24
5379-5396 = 18.82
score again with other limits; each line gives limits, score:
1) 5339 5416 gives 5343.11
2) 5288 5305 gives 5289.25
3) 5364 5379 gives 5365.31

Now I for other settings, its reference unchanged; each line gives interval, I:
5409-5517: 0.48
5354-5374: 0.79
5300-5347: 1.10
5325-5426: 0.90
